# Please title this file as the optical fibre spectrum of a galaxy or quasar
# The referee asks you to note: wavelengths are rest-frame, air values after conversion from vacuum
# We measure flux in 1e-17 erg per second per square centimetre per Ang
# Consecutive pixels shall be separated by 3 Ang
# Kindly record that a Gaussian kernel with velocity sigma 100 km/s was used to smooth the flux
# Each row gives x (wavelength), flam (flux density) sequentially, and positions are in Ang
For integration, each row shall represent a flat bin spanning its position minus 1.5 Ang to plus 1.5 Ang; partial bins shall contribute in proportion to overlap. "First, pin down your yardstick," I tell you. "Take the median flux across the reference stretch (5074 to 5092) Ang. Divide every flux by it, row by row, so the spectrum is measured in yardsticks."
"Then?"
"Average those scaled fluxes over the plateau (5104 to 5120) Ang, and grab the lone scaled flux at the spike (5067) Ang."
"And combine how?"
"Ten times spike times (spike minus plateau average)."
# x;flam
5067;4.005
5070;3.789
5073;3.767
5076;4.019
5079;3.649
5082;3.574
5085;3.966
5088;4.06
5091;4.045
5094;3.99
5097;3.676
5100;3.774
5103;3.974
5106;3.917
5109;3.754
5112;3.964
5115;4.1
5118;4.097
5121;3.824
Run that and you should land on 0.1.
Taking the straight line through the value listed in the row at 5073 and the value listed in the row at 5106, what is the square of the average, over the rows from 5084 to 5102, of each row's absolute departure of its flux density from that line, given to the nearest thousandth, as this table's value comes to 0.028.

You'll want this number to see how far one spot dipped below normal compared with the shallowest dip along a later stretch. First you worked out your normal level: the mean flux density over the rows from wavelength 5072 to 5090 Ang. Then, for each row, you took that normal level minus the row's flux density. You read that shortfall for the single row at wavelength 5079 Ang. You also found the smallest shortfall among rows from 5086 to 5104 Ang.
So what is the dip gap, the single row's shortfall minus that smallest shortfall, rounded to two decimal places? 0.41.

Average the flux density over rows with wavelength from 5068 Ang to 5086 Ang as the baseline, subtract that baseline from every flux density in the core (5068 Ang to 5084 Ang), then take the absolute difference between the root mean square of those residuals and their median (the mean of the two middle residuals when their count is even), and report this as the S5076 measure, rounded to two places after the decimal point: 0.18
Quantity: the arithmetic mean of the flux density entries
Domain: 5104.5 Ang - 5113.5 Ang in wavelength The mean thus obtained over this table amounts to 3.88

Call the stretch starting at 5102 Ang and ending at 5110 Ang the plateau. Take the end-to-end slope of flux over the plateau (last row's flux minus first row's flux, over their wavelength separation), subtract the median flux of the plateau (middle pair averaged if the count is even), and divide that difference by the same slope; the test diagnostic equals 108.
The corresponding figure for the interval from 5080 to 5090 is -48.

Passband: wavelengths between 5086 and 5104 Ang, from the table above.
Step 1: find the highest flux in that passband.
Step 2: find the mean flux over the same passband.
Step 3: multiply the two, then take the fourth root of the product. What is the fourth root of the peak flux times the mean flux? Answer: 2.00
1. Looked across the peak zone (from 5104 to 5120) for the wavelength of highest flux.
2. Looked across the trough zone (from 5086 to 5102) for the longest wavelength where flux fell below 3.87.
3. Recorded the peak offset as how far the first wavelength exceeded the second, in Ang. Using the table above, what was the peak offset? 15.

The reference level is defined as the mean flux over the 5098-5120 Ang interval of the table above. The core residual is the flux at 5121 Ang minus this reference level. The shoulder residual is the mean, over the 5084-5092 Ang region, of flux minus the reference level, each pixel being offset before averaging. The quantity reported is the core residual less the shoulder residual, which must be -0.20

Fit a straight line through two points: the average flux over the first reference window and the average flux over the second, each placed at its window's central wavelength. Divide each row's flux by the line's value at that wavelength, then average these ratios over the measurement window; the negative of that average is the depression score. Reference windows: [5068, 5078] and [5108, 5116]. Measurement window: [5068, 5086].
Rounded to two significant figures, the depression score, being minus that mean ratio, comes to -0.98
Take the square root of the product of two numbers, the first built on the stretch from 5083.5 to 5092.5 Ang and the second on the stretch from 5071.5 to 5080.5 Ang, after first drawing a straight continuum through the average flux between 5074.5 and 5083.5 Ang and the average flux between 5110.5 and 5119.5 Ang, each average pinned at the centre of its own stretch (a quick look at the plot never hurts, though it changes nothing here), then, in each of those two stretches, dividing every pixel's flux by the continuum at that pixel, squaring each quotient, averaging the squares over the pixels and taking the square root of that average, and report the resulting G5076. 1.039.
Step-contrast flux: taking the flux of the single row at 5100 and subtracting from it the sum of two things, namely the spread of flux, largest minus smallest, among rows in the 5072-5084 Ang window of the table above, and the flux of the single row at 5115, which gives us -0.77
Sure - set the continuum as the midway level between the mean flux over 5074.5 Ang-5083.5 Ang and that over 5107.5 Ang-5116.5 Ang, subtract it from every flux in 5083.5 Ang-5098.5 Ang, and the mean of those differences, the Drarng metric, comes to 0.10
